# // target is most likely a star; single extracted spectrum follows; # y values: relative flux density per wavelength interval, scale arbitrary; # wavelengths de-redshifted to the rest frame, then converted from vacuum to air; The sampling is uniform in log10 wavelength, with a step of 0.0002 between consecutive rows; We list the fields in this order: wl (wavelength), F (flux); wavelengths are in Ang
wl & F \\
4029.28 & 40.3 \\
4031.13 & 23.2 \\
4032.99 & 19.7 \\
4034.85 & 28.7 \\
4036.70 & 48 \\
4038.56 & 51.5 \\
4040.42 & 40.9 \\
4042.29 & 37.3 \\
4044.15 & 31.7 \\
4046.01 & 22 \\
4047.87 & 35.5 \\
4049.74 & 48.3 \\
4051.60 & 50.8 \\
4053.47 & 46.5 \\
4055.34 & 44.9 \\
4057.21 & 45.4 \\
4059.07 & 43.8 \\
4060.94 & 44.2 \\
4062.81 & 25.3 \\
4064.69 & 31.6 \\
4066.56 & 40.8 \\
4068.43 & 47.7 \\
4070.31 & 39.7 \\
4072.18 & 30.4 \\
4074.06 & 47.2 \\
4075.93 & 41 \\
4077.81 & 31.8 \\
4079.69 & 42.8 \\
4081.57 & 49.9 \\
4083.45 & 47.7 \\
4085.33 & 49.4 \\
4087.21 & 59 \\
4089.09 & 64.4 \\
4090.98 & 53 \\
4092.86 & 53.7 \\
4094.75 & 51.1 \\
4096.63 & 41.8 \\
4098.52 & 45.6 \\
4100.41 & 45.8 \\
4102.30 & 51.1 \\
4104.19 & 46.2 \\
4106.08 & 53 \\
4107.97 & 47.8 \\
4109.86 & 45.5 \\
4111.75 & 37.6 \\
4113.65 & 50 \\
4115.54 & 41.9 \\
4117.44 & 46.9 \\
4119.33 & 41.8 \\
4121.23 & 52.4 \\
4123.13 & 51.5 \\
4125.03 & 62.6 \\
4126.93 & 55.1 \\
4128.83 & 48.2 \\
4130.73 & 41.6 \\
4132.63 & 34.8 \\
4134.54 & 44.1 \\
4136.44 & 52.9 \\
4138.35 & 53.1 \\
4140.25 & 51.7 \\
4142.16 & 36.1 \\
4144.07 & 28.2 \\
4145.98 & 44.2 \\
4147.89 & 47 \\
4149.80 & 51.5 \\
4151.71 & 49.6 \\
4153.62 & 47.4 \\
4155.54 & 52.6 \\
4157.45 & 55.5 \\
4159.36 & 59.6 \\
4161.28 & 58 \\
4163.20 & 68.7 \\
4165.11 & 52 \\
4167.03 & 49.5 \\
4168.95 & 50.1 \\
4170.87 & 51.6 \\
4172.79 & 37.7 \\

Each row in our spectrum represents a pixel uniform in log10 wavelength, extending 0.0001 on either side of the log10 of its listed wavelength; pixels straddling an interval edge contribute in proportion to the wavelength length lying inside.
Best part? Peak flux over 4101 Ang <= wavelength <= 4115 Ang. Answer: 53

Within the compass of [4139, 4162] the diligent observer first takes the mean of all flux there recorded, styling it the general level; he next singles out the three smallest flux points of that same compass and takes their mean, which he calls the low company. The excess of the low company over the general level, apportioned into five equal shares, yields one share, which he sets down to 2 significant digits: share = -2.5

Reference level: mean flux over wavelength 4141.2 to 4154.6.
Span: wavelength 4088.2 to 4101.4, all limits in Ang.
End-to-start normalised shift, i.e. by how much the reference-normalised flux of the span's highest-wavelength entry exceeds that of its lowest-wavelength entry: -0.43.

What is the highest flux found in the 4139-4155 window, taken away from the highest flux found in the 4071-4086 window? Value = -2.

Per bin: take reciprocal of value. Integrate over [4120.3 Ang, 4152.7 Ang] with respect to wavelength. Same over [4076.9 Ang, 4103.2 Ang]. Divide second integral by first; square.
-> 0.6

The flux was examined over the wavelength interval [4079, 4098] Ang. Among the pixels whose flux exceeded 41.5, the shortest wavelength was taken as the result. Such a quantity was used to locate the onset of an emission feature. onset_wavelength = 4079.69 Ang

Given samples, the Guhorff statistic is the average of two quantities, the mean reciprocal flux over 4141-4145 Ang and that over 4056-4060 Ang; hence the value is 0.027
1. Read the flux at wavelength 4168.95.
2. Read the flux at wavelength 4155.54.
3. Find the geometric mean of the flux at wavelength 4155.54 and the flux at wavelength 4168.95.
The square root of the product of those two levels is 51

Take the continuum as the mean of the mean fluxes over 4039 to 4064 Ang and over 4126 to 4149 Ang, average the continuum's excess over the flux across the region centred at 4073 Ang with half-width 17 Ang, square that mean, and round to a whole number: 1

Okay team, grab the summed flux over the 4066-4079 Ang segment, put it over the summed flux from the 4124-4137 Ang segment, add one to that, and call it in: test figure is 1.82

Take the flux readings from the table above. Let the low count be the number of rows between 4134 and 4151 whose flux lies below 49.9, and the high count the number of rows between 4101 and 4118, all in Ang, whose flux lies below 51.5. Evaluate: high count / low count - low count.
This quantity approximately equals -3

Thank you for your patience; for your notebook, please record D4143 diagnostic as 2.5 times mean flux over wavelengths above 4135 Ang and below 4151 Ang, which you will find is 114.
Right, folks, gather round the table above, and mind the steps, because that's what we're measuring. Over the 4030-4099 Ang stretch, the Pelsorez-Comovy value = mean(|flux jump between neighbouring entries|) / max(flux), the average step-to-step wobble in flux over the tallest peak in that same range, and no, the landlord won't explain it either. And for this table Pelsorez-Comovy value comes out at 0.111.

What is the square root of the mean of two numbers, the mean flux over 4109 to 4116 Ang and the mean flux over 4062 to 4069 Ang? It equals 6.3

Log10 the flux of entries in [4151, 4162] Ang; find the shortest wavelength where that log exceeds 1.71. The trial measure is 4155.54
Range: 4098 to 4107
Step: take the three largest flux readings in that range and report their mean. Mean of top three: 50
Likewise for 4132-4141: 53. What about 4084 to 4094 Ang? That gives 59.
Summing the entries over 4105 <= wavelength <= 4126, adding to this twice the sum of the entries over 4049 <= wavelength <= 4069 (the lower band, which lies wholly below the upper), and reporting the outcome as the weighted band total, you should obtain 1470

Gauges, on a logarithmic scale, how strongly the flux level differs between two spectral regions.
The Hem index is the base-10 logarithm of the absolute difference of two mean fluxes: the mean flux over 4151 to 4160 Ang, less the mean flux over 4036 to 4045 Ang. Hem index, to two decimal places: 1.04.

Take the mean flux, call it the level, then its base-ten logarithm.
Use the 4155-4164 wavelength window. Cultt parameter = 1.77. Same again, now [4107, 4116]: 1.65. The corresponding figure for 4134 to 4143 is 1.68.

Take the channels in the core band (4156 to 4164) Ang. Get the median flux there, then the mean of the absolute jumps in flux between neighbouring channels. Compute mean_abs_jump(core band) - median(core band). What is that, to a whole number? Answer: -53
